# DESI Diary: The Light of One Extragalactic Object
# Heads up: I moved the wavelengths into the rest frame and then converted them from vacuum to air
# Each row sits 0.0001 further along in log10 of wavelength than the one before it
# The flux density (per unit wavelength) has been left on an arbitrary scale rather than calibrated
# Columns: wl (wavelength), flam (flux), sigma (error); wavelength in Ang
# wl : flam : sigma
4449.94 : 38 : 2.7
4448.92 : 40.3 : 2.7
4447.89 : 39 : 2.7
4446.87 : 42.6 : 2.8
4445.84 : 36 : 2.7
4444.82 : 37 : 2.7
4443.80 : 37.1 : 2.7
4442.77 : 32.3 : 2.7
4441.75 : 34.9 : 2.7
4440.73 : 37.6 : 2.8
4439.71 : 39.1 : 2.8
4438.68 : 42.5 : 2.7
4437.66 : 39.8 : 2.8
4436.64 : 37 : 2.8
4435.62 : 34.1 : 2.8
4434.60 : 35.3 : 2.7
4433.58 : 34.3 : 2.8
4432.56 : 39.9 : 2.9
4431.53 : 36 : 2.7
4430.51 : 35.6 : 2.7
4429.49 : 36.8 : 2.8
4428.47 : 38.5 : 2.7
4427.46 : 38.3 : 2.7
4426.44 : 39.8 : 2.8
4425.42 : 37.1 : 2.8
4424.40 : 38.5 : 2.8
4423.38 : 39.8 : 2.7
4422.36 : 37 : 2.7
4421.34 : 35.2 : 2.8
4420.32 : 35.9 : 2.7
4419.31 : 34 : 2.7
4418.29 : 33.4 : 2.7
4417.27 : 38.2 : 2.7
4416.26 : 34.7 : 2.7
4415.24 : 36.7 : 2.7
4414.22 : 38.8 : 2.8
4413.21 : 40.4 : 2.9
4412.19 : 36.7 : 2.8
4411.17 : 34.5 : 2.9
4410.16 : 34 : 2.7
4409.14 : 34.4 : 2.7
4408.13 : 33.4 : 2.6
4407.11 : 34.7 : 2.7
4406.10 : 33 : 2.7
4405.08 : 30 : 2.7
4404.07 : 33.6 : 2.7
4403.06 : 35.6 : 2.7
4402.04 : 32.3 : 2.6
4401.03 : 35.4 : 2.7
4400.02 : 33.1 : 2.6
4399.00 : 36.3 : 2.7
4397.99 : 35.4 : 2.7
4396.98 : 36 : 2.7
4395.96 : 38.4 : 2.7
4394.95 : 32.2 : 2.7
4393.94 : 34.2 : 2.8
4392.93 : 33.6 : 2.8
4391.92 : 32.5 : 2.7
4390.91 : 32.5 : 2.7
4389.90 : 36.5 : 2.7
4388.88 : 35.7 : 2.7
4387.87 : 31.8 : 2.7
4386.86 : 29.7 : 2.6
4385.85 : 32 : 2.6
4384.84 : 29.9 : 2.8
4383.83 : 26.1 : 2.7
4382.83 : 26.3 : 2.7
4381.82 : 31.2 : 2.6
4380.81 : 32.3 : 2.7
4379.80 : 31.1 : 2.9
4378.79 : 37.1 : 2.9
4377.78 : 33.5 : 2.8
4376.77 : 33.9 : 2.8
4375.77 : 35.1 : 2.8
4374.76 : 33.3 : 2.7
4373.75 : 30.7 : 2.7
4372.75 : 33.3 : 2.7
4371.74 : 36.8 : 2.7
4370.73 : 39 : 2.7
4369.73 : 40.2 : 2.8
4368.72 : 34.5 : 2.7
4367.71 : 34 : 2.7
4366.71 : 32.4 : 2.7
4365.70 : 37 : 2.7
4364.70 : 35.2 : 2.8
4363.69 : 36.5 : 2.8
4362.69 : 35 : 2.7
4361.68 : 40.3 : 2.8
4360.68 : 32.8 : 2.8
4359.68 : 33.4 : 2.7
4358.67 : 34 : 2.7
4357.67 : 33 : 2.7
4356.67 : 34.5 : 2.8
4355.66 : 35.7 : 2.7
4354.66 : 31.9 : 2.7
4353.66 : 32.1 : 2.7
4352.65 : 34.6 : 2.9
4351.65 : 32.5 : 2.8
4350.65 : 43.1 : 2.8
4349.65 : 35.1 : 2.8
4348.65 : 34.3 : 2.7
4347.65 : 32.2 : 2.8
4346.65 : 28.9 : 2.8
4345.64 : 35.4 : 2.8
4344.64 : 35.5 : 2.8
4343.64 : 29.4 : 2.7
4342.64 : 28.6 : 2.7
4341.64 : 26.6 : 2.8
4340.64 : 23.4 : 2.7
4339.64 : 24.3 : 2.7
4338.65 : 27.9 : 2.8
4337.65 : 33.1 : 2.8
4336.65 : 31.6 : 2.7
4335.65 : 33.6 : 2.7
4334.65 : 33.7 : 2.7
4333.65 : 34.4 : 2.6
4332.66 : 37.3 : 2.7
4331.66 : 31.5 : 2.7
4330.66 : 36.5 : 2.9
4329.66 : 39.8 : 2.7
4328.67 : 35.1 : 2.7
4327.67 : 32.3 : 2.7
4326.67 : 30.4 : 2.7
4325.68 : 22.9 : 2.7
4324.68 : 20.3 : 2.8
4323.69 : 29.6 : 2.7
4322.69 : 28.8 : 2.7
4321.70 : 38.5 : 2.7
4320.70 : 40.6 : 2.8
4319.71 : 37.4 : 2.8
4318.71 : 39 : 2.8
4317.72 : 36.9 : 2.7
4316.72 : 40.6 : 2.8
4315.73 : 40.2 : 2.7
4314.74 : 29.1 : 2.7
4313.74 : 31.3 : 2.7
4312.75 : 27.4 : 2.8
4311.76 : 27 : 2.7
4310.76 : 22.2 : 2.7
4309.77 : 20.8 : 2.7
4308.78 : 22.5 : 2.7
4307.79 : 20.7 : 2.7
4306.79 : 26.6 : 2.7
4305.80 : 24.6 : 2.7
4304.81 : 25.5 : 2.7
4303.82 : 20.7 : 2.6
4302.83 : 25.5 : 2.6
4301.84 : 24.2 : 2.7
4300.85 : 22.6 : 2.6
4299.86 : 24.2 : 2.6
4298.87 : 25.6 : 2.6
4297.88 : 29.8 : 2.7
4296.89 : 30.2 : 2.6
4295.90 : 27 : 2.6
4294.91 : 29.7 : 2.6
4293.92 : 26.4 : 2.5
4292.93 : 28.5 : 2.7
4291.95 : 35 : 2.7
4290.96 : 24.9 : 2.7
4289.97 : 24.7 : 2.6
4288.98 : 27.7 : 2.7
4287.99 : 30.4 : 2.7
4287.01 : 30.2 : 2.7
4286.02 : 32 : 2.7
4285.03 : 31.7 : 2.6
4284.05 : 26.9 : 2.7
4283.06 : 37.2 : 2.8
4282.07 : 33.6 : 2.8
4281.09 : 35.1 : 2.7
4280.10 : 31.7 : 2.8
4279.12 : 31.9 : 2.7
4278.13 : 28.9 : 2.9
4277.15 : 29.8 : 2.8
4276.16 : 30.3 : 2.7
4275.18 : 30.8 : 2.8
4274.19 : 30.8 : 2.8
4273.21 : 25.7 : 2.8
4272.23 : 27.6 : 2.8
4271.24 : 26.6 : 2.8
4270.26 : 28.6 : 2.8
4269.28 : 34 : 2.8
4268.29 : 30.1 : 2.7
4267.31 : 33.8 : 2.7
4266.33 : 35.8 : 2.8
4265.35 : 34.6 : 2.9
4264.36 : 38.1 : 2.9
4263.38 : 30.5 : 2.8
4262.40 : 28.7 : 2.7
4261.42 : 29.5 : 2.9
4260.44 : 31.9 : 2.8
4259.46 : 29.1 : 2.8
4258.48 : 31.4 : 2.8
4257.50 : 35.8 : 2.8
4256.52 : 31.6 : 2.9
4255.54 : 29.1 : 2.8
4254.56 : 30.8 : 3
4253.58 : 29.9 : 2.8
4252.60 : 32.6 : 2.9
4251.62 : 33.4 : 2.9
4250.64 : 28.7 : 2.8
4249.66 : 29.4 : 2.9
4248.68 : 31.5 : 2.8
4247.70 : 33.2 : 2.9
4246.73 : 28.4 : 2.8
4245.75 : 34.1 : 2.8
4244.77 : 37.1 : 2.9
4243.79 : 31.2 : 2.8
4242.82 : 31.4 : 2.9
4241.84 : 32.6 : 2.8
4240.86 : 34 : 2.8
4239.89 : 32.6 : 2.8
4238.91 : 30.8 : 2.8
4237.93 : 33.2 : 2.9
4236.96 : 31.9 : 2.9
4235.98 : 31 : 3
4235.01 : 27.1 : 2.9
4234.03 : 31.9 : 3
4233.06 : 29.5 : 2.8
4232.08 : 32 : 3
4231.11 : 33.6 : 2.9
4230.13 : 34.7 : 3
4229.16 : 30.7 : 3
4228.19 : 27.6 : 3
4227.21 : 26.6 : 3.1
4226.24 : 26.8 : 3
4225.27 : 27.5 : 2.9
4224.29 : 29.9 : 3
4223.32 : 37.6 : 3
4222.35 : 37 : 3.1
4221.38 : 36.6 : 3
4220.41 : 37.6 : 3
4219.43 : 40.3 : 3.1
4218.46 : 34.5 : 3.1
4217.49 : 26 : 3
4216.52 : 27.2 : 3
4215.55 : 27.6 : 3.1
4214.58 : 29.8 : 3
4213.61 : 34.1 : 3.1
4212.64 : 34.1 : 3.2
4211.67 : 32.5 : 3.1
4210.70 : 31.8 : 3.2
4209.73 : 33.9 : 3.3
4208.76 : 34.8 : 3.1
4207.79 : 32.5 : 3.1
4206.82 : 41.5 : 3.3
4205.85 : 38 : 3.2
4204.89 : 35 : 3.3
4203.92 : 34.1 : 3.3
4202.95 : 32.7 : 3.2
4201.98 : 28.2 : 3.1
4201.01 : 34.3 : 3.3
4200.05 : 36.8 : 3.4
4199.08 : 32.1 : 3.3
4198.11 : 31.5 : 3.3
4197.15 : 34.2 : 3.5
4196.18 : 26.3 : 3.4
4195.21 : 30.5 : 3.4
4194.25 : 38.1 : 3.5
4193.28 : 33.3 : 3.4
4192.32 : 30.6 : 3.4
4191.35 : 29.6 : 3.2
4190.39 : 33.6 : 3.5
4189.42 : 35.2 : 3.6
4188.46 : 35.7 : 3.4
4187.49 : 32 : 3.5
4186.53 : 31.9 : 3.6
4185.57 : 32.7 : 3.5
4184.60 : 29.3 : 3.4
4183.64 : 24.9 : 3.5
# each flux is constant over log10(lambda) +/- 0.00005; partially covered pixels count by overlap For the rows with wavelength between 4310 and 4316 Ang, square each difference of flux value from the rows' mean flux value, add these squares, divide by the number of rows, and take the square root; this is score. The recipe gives 5.5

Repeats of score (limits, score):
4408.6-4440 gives 2.3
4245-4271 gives 2.6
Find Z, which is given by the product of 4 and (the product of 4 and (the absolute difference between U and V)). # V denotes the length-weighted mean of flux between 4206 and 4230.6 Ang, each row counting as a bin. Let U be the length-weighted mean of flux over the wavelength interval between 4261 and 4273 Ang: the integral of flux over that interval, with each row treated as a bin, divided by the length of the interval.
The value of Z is 20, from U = 31.4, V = 33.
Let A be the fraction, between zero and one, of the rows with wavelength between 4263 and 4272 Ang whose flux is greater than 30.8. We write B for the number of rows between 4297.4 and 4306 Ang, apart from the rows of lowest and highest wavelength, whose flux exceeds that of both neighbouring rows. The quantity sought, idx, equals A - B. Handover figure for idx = -1.4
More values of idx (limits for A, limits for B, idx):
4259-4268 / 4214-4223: -0.4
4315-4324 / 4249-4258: -1.2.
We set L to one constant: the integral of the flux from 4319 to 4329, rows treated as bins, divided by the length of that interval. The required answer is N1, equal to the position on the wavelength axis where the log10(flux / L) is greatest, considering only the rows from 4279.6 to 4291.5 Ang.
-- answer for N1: 4283.06 Ang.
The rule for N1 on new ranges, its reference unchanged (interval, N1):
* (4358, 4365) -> 4361.68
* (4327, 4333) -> 4329.66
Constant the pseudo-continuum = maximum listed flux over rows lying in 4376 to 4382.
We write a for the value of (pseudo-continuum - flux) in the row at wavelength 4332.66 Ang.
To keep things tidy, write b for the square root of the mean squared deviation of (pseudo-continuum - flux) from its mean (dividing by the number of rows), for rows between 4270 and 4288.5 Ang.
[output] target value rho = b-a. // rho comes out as 3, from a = -0.2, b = 2.8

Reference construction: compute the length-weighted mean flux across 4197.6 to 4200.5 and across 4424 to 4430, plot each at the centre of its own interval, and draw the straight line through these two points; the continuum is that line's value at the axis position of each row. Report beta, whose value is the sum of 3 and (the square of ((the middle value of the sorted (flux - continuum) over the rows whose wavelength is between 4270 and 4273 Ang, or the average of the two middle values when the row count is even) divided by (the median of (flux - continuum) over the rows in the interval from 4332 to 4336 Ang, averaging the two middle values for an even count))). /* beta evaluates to 14.1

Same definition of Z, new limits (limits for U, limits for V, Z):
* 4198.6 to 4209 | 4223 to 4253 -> 51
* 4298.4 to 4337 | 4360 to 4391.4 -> 59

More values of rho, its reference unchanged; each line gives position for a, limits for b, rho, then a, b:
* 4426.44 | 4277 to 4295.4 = 6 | -2.7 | 3.3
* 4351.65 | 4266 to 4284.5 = -1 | 4.6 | 3.2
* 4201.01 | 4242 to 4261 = 0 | 2.8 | 2.3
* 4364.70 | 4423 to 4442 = 0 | 1.9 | 2.2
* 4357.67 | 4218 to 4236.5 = 0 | 4.1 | 4.1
